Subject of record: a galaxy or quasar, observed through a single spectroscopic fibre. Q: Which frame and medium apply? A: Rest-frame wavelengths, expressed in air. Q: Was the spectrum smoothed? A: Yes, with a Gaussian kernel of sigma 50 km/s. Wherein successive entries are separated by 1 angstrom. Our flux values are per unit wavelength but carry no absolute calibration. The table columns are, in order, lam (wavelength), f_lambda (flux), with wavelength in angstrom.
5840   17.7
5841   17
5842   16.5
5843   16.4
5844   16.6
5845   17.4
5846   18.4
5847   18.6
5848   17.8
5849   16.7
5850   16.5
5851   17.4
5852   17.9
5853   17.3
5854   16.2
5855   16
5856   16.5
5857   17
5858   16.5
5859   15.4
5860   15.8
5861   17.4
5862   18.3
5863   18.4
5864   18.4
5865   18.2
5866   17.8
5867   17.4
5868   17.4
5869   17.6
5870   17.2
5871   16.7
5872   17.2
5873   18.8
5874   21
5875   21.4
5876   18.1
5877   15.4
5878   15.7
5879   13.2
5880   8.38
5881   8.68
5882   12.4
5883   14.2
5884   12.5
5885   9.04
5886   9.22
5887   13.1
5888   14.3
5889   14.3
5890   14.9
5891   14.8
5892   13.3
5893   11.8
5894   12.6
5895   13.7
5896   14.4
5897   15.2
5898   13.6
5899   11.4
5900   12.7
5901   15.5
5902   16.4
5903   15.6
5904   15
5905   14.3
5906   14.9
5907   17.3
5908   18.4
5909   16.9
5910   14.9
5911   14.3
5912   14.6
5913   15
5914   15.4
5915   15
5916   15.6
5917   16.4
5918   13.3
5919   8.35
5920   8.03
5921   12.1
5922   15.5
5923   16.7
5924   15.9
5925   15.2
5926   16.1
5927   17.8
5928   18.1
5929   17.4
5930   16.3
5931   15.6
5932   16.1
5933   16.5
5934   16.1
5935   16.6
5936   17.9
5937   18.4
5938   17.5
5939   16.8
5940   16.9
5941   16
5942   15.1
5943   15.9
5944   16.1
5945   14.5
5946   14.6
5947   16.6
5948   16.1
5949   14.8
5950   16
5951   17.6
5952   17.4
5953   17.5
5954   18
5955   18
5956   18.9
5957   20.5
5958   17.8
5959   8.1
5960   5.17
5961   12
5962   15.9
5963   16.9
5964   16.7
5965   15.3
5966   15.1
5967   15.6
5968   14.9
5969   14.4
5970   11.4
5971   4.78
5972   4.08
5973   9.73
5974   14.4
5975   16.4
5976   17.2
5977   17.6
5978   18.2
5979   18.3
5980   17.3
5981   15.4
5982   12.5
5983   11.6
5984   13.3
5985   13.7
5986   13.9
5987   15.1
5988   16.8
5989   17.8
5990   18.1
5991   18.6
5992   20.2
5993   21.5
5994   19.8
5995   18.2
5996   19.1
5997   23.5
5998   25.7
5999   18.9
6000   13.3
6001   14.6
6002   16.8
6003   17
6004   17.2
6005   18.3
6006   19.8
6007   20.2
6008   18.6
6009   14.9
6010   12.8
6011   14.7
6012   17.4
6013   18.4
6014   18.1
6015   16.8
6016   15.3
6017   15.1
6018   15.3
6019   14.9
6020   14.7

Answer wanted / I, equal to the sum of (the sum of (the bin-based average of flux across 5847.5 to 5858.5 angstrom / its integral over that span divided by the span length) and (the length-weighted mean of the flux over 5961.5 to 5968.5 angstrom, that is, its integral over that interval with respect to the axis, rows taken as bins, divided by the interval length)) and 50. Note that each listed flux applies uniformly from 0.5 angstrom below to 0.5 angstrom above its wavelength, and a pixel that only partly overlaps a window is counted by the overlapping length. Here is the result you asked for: 82.7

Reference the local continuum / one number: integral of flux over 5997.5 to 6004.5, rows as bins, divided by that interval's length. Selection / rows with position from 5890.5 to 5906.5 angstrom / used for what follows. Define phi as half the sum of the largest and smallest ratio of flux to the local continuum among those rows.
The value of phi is 0.8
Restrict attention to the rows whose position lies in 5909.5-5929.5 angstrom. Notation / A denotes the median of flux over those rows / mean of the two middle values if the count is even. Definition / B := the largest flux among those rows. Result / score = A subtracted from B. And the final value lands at 2.8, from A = 15.3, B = 18.1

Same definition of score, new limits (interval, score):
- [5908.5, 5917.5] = 1.9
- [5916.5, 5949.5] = 2.3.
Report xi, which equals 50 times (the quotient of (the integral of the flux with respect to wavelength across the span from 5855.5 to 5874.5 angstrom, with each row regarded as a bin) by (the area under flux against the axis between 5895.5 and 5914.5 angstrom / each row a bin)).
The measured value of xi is 58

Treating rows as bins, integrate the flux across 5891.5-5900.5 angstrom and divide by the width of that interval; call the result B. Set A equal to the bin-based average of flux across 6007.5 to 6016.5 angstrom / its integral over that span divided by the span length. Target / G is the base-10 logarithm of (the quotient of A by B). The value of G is 0.09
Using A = 16.3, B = 13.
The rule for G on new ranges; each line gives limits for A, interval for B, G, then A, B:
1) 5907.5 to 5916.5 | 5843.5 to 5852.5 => -0.05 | 15.6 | 17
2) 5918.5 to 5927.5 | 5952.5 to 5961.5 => -0.03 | 14.0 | 15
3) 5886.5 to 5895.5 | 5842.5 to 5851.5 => -0.10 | 13.6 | 17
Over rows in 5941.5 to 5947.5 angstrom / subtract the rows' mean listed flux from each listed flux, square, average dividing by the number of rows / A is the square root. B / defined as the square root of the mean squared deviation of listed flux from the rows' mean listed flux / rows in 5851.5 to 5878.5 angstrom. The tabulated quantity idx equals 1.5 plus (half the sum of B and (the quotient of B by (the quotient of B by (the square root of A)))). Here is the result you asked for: 2.7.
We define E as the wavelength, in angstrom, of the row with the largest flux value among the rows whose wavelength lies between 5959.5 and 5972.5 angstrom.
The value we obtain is 5963 angstrom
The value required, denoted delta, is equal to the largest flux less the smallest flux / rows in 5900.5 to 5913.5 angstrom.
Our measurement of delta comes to 4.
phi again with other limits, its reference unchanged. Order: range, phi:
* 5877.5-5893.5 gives 0.7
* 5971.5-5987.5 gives 0.6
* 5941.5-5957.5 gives 1.0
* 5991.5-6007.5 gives 1.1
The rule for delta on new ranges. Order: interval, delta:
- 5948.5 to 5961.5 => 15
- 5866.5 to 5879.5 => 8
